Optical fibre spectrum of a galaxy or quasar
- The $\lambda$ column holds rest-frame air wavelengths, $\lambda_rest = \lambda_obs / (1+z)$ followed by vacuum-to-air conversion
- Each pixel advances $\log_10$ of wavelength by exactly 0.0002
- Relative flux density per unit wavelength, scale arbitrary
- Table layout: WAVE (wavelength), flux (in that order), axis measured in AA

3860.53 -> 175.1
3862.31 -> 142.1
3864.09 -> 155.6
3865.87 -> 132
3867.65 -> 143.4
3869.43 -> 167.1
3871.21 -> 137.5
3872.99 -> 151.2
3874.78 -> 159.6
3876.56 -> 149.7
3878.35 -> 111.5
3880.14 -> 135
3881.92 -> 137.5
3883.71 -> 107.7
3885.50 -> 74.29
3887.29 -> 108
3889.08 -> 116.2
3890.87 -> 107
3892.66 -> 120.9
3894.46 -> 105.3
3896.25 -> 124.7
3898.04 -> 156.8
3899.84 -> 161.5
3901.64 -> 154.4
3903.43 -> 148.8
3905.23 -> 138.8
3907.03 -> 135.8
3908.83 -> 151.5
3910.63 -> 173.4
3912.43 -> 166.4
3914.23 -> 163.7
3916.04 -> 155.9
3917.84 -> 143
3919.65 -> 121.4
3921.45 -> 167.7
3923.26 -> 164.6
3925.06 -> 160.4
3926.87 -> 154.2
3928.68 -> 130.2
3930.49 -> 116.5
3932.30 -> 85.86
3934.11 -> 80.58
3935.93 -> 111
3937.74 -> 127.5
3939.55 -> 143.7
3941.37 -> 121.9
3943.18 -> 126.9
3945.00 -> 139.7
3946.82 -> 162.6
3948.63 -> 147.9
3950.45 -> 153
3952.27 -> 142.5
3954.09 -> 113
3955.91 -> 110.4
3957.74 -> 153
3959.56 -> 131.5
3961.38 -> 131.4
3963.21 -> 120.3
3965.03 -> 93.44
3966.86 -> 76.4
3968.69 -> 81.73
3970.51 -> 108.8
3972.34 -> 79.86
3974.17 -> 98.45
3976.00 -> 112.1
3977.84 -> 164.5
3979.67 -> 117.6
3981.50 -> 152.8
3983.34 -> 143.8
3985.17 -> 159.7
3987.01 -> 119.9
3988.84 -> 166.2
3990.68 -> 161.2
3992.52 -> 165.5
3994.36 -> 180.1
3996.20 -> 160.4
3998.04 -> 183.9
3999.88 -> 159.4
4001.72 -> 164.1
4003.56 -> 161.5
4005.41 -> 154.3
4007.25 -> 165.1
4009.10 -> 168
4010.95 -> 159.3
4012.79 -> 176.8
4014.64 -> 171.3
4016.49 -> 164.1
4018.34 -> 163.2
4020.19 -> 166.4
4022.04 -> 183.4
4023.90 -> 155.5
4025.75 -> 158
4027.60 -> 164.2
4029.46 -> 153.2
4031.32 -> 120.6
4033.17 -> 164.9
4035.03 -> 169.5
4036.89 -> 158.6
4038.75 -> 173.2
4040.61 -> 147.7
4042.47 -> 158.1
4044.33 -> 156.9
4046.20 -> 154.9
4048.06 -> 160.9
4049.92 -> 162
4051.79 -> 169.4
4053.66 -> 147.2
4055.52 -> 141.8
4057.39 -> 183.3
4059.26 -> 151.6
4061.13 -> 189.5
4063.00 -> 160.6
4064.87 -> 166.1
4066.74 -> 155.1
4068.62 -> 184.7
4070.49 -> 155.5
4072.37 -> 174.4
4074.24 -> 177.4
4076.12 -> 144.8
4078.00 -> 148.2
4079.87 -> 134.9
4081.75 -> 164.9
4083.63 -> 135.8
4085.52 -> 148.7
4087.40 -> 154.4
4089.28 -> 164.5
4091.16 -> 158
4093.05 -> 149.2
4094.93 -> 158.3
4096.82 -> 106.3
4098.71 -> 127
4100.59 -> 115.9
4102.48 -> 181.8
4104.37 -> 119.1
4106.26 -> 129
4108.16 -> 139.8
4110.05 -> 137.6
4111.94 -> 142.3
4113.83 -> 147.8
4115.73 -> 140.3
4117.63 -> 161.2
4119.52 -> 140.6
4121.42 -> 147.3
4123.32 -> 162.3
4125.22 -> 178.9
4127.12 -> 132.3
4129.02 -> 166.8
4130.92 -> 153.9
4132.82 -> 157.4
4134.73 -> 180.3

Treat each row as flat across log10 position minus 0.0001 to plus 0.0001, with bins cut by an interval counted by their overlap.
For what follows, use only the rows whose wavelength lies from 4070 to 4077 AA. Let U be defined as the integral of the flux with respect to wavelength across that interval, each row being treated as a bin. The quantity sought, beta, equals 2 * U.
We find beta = 2290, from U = 1145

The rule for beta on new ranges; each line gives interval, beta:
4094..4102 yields 2080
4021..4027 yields 1988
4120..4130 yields 3134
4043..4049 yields 1892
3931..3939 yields 1662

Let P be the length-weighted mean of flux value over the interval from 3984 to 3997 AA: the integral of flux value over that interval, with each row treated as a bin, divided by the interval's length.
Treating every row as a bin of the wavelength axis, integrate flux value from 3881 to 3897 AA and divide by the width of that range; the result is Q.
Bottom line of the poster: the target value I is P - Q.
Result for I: 47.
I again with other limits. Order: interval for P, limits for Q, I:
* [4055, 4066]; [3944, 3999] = 32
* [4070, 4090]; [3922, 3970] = 28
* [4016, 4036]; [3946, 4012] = 20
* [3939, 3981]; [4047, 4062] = -40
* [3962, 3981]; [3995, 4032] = -56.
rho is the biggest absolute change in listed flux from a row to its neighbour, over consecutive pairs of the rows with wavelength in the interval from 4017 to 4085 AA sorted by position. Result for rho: 44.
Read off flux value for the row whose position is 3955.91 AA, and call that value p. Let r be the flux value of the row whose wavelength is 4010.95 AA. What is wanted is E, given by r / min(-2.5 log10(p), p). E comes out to -31.2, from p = 110.4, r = 159.3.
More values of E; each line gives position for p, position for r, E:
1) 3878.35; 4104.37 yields -23.3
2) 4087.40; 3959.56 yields -24.0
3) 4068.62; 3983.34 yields -25.4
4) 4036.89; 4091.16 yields -28.7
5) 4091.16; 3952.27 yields -25.9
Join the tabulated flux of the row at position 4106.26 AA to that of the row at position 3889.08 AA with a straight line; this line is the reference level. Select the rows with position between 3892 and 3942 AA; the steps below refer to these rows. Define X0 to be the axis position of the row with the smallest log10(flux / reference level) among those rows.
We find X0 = 3934.11 AA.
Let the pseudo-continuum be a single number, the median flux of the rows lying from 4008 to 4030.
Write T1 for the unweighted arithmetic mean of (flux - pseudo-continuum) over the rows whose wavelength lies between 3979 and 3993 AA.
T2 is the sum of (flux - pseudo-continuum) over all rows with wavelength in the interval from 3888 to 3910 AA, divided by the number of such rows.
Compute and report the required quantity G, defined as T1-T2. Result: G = 13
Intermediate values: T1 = -16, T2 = -29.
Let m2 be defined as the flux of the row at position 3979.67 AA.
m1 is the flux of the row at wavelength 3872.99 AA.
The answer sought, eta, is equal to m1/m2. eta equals 1.29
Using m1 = 151.2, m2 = 117.6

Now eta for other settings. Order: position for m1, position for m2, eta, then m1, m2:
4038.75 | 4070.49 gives 1.11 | 173.2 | 155.5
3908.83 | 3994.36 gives 0.84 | 151.5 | 180.1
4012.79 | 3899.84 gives 1.09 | 176.8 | 161.5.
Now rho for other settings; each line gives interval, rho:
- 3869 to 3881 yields 38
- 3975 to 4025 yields 52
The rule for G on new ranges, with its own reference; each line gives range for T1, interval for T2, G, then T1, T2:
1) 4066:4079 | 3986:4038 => 1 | -1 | -2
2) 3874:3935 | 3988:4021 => -31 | -29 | 2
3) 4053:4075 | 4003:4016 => 0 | 1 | 1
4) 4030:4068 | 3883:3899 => 46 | -5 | -51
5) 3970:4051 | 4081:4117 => 11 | -10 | -21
